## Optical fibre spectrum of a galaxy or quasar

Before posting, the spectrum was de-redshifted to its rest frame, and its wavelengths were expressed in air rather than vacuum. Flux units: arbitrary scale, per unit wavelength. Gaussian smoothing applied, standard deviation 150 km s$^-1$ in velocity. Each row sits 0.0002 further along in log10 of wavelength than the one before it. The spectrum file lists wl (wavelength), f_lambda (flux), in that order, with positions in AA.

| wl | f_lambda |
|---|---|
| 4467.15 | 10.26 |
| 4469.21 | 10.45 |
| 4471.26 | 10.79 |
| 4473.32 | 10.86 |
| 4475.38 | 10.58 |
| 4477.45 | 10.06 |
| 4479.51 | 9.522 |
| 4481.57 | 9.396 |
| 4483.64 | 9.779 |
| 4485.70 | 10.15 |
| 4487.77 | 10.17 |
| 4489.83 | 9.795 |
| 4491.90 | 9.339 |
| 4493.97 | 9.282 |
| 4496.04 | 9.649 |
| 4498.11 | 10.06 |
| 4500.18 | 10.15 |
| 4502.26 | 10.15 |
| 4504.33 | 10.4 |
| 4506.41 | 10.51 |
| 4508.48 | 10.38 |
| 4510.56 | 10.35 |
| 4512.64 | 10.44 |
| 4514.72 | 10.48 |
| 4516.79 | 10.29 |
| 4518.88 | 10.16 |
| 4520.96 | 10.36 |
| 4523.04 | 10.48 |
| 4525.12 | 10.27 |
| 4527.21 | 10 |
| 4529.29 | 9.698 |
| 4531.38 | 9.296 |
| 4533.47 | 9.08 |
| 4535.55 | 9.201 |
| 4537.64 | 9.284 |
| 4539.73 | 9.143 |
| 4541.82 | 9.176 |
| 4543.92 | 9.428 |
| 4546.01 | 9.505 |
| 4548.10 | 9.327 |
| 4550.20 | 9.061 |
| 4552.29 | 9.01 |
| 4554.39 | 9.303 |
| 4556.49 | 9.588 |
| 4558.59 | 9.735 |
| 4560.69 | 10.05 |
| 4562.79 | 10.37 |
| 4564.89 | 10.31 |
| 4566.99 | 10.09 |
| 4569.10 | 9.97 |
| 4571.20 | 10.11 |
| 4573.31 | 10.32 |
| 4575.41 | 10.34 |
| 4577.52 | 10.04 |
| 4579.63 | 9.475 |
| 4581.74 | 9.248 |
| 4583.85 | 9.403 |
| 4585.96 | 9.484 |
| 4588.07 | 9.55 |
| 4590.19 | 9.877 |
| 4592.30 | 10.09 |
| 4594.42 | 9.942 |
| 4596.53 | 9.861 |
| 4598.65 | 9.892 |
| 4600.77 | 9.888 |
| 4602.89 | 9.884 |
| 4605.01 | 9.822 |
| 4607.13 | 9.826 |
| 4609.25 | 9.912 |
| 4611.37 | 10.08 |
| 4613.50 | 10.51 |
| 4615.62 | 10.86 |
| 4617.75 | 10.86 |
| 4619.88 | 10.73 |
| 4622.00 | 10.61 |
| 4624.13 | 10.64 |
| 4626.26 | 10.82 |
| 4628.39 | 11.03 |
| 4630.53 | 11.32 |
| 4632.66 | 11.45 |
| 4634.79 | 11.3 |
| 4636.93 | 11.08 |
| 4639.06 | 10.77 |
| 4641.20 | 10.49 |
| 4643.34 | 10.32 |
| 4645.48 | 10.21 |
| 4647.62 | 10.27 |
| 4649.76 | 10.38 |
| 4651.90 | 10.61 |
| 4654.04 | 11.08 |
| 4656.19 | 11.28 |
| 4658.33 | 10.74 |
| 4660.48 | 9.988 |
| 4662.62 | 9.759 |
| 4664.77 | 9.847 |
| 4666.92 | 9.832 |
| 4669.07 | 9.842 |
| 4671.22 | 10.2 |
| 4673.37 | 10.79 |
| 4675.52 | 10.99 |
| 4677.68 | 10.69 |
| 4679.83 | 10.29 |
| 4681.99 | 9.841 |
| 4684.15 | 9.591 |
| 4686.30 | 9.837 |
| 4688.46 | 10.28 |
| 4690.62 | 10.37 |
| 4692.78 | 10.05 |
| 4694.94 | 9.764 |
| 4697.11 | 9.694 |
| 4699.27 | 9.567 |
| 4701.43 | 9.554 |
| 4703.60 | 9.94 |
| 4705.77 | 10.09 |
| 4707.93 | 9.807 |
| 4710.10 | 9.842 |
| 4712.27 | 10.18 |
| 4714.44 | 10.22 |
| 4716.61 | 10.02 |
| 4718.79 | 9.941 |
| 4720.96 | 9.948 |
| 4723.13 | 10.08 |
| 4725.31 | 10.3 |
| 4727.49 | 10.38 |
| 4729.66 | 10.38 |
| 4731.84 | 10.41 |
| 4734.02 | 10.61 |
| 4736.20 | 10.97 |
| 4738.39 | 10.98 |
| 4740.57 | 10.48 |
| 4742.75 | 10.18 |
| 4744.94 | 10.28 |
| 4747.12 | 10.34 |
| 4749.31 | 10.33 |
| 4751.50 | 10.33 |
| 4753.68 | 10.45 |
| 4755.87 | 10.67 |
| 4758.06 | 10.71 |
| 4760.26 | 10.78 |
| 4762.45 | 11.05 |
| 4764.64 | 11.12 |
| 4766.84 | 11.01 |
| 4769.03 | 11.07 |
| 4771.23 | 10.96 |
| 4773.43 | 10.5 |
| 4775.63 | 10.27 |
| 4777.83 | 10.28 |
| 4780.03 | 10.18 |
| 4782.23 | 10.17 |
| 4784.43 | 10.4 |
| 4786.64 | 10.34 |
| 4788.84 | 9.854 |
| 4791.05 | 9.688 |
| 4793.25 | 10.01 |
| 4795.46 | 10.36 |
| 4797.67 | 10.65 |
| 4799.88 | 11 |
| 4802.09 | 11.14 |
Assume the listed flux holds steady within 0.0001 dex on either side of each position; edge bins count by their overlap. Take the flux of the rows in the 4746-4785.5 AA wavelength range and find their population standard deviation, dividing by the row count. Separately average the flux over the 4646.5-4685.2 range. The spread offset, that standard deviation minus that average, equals -10.0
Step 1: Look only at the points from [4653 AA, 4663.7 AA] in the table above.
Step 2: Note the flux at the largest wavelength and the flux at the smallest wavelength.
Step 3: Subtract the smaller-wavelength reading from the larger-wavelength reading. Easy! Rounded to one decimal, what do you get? -1.3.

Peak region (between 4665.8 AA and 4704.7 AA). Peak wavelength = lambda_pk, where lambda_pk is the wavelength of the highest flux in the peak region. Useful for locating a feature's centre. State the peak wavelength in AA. 4675.52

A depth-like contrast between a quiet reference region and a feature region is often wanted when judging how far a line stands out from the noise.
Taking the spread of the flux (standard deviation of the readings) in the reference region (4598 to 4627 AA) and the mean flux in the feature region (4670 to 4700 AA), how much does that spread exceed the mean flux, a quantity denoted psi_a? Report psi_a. -9.7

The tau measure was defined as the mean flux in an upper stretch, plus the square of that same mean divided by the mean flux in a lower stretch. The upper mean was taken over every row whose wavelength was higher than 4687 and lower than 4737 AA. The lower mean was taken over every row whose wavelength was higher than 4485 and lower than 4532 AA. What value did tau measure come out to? 20.2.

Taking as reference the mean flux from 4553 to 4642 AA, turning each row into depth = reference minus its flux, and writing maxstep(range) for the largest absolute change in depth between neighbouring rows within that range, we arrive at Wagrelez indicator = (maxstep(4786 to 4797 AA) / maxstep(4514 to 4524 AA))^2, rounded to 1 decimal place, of 5.9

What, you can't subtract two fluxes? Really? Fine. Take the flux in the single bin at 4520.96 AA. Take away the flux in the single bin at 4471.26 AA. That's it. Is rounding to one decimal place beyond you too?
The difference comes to -0.4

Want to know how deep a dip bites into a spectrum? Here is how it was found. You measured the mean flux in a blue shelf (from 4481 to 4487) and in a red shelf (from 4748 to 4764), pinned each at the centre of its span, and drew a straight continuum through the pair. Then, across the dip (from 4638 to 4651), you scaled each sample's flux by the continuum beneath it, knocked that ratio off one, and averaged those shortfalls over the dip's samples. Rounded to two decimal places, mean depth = -0.01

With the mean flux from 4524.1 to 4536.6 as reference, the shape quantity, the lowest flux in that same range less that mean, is -0.51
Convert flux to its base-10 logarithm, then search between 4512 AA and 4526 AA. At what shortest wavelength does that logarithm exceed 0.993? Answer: 4512.64 AA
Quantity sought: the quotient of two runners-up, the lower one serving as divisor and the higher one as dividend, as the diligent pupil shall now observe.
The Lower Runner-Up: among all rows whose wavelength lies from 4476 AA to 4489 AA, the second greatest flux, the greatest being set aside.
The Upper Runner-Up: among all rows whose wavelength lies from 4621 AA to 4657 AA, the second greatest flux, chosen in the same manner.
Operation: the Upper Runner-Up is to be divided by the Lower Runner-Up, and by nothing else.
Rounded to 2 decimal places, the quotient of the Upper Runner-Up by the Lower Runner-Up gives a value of 1.12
